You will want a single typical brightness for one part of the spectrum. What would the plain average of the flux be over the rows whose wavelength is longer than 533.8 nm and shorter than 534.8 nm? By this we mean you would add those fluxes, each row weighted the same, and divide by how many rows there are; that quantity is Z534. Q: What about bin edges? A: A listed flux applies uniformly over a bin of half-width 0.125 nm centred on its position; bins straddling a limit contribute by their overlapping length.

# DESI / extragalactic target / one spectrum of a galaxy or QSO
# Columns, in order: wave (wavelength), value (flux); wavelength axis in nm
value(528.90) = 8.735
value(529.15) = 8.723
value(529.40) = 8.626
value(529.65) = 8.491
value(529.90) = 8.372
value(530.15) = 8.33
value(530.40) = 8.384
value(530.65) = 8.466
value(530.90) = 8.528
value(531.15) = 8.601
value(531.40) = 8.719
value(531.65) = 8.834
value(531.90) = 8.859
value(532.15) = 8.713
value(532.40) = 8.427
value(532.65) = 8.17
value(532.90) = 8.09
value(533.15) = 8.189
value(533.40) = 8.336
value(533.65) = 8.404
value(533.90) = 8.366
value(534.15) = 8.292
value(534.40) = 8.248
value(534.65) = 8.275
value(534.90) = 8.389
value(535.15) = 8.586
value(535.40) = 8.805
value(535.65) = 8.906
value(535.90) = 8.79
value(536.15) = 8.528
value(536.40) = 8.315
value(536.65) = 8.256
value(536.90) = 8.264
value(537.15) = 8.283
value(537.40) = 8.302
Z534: 8.30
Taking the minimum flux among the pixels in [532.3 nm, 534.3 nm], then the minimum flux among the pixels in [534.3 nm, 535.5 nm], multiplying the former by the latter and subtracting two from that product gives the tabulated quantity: 64.7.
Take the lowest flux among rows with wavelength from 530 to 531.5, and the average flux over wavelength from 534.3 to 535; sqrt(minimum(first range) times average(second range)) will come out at 8.32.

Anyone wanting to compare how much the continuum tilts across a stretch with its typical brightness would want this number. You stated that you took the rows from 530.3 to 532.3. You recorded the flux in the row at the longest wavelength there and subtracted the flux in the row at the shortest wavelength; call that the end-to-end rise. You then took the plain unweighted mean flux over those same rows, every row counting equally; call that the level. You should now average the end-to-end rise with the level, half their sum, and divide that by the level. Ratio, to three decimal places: 0.519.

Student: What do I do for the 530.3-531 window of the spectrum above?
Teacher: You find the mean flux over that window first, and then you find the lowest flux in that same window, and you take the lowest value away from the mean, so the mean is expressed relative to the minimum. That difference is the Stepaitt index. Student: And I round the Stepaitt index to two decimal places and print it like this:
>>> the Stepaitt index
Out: 0.08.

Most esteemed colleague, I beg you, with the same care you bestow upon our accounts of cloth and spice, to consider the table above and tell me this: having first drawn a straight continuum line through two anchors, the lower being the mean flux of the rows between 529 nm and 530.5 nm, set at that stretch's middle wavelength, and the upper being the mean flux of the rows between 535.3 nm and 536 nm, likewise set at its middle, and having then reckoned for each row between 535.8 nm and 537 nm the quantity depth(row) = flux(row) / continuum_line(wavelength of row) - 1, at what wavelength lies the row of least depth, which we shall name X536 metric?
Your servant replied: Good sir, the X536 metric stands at 536.90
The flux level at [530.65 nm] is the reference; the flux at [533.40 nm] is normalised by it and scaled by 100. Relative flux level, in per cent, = 98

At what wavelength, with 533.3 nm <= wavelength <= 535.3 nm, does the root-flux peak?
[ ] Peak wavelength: 535.15 nm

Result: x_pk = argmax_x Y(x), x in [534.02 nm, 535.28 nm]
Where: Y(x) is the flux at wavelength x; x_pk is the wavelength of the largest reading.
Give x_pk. 535.15 nm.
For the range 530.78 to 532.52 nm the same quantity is 531.90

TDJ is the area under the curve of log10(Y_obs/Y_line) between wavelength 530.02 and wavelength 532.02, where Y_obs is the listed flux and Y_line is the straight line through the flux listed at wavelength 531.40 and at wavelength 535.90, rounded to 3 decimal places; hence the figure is -0.013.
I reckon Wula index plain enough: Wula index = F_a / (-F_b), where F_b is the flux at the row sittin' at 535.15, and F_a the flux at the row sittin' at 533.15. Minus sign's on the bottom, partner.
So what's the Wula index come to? -0.95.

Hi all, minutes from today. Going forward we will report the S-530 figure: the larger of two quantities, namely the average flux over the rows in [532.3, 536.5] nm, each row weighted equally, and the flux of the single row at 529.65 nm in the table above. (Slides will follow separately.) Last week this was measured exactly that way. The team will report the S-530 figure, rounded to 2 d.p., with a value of 8.49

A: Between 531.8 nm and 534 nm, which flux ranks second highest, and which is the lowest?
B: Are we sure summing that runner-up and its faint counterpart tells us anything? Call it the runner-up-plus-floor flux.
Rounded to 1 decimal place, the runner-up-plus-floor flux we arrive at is 16.8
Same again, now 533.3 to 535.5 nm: 16.8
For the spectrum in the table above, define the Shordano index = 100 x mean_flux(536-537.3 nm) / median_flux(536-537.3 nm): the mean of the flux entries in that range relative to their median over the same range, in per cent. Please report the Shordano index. 101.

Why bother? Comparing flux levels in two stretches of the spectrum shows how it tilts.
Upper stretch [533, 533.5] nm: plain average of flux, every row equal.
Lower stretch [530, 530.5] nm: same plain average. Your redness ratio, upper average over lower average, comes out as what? 0.99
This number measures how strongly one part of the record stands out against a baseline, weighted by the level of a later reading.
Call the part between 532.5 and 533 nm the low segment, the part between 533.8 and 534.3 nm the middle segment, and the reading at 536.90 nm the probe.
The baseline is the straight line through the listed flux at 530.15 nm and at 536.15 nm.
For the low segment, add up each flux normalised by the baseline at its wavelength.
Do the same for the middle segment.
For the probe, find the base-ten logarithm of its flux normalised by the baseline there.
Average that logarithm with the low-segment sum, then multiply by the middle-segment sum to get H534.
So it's 1.89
